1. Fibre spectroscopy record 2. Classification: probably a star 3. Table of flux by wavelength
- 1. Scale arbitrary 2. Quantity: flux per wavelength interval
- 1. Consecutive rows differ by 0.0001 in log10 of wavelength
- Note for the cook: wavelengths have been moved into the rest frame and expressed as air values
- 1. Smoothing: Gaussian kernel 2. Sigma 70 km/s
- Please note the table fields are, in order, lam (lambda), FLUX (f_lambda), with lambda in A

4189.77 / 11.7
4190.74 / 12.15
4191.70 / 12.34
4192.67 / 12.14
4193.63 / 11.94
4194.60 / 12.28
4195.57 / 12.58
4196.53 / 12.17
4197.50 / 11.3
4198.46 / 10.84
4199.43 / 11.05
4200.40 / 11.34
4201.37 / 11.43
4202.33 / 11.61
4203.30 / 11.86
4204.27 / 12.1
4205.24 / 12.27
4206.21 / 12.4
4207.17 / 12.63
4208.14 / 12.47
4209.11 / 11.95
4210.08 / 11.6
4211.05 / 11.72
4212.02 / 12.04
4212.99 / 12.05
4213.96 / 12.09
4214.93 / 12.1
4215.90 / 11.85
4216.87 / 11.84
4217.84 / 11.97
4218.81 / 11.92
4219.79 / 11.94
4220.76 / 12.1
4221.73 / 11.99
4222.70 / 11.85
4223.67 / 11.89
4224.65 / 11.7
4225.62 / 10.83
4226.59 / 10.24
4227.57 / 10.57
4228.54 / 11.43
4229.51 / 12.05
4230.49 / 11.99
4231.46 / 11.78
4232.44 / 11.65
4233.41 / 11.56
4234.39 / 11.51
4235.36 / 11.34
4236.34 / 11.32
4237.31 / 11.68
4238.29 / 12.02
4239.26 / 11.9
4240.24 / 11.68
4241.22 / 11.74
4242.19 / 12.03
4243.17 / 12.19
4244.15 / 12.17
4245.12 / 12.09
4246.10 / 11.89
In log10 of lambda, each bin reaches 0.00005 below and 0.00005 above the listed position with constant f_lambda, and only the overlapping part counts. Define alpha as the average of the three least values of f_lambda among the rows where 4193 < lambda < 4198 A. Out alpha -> 11.8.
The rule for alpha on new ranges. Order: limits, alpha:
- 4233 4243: 11.4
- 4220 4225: 11.8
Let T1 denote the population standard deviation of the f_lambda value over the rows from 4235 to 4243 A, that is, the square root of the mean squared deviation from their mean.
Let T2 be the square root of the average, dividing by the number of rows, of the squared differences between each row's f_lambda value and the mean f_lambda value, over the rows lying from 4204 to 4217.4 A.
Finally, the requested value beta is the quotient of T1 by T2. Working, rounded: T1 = 0.26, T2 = 0.28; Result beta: 0.92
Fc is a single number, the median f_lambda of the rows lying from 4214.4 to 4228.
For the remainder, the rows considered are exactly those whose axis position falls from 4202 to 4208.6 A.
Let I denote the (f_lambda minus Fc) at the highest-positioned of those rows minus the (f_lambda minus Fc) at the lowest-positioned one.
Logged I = 0.9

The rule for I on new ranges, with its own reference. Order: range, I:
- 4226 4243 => 1.8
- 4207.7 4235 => -1.0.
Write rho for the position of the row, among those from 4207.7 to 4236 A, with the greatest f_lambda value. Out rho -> 4208.14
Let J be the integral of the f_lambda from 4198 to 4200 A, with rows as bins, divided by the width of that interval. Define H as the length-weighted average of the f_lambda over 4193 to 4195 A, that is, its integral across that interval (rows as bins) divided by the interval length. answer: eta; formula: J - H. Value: -1.2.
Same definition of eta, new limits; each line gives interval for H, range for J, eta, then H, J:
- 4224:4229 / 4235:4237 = 0.4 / 11.0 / 11.4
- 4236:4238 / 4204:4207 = 0.8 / 11.6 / 12.3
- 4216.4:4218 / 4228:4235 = -0.2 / 11.9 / 11.7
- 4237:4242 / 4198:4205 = -0.3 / 11.8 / 11.5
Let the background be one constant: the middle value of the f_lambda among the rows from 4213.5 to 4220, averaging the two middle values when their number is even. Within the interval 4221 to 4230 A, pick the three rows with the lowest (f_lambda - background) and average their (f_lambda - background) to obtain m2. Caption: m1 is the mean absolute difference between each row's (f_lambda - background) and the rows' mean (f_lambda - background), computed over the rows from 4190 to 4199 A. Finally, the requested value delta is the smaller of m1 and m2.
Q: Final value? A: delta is -1.39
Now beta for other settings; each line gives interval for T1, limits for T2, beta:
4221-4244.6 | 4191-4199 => 0.88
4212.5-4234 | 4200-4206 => 1.46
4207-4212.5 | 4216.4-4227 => 0.67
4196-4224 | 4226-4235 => 0.67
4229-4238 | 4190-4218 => 0.56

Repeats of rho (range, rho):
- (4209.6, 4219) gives 4214.93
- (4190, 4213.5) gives 4207.17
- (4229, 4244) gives 4243.17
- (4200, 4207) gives 4206.21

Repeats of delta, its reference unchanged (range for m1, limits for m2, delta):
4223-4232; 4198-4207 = -0.86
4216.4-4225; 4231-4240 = -0.55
